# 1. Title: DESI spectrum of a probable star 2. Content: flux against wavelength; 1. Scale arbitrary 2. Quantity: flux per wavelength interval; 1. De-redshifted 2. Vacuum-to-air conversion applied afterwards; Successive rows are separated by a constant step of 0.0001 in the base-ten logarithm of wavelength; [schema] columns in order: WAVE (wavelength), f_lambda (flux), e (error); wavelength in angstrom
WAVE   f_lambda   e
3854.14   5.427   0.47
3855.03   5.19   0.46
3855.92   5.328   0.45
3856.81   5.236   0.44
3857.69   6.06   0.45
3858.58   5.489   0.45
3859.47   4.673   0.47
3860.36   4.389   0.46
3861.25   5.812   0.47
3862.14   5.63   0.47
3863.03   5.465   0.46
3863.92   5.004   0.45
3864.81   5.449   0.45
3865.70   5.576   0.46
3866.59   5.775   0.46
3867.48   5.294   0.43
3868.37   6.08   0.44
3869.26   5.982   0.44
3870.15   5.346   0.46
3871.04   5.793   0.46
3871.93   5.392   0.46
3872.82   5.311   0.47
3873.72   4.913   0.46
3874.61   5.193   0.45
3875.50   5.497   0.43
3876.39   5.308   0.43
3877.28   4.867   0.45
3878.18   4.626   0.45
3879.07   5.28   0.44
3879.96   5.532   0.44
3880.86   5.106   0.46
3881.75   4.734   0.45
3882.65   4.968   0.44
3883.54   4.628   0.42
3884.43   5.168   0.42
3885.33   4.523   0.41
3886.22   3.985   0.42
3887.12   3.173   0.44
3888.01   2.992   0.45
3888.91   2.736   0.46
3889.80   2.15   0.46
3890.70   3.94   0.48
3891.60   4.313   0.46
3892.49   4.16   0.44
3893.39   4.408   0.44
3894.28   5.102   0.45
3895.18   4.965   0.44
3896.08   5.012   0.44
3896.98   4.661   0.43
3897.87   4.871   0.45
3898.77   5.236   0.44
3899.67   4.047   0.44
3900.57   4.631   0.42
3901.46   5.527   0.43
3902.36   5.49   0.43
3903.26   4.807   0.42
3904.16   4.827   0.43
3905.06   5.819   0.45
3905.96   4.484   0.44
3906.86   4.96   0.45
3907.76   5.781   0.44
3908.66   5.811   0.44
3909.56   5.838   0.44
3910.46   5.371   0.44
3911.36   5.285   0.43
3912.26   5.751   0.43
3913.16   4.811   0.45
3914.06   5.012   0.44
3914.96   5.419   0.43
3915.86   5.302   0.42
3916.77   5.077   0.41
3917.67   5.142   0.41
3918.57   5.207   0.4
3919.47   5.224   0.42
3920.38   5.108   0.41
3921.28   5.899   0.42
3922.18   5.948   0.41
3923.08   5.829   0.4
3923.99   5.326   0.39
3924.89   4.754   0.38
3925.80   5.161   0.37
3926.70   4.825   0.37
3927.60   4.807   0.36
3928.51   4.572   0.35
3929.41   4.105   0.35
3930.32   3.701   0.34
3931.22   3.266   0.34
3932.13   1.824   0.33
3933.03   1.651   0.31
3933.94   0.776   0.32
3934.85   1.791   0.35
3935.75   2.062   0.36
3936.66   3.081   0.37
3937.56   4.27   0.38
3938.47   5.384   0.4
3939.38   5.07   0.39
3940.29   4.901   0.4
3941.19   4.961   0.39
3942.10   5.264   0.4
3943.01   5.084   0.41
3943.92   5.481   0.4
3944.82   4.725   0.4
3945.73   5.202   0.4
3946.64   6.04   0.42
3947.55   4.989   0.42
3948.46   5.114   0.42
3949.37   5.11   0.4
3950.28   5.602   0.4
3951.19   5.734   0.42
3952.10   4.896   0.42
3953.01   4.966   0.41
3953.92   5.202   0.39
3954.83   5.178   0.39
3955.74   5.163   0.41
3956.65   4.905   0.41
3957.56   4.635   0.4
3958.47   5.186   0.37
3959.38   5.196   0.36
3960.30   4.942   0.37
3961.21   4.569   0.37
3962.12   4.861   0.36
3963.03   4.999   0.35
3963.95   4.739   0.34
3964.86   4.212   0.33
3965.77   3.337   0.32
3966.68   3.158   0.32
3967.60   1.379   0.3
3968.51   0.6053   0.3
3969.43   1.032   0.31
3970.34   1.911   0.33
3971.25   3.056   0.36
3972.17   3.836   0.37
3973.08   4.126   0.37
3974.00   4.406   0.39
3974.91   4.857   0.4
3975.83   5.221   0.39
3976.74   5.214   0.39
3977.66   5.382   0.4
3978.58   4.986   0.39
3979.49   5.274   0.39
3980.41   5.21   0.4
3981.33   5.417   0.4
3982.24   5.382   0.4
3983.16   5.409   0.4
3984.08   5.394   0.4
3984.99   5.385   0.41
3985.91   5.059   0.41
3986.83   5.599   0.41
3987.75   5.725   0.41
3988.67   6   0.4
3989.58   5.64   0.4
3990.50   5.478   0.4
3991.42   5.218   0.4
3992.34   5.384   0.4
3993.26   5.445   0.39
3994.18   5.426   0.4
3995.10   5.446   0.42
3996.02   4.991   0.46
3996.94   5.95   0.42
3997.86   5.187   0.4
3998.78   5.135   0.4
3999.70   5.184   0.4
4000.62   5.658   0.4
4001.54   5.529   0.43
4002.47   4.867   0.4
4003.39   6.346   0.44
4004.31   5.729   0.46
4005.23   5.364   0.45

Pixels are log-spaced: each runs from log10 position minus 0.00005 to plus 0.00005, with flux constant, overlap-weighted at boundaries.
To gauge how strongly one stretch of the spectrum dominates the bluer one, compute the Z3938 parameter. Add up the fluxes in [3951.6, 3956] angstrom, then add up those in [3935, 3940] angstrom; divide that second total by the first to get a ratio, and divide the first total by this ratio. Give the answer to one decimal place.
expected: 32.5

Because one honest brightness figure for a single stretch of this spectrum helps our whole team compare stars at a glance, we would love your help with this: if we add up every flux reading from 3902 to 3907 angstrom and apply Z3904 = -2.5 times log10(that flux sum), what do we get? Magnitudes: -3.71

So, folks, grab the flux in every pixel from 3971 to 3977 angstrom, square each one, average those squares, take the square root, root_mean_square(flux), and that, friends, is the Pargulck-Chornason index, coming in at 4.45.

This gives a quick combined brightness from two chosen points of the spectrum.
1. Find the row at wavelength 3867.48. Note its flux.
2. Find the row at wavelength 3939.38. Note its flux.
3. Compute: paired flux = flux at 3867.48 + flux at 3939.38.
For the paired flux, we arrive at 10.4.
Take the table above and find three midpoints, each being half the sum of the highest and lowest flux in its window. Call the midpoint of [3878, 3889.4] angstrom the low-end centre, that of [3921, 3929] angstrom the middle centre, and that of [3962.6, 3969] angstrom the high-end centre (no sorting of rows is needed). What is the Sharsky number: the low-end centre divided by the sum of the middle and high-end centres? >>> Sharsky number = 0.51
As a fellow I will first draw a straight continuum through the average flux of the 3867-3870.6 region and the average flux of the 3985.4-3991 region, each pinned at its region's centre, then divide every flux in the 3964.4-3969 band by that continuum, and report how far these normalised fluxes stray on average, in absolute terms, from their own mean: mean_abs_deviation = 0.22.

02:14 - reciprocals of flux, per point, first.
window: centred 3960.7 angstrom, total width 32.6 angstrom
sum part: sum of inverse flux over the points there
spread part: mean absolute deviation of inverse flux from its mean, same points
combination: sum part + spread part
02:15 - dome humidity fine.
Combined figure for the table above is 10.9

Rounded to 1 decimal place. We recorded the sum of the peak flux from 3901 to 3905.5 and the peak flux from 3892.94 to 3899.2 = 11.1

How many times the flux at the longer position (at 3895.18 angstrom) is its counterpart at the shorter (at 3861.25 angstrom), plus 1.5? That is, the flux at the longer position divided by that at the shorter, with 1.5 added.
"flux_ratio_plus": 2.35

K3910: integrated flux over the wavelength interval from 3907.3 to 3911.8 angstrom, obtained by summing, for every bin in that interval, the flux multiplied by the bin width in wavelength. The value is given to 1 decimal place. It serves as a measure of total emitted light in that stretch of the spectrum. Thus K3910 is 25.3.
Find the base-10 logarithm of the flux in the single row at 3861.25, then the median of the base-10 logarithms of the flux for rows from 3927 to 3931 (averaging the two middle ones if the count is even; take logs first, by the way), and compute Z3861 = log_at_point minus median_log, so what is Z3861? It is 0.13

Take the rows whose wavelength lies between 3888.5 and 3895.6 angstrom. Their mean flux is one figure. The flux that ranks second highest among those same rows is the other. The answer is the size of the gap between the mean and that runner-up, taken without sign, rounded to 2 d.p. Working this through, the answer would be 0.99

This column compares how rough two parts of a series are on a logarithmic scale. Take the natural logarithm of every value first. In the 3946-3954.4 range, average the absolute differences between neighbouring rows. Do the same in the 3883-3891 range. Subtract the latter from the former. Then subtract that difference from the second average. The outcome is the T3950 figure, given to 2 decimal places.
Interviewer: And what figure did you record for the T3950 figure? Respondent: 0.33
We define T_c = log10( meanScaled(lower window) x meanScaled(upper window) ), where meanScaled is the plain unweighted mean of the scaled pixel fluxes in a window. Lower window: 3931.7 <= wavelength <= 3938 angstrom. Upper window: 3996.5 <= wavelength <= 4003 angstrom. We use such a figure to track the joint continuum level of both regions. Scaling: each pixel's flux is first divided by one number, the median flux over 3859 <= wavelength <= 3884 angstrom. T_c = -0.377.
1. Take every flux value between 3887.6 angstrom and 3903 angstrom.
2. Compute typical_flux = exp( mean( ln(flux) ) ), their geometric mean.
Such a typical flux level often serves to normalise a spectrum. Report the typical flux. 4.2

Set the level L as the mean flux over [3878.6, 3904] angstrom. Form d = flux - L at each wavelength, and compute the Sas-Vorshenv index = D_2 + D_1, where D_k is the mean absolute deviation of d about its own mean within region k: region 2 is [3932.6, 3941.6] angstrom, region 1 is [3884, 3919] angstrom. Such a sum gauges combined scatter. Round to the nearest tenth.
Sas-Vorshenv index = 2.2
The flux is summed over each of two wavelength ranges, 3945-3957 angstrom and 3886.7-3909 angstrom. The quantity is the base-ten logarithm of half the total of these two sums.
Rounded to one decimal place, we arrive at 2.0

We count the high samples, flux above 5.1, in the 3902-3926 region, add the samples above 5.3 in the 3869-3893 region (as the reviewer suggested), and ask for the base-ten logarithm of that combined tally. 1.43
